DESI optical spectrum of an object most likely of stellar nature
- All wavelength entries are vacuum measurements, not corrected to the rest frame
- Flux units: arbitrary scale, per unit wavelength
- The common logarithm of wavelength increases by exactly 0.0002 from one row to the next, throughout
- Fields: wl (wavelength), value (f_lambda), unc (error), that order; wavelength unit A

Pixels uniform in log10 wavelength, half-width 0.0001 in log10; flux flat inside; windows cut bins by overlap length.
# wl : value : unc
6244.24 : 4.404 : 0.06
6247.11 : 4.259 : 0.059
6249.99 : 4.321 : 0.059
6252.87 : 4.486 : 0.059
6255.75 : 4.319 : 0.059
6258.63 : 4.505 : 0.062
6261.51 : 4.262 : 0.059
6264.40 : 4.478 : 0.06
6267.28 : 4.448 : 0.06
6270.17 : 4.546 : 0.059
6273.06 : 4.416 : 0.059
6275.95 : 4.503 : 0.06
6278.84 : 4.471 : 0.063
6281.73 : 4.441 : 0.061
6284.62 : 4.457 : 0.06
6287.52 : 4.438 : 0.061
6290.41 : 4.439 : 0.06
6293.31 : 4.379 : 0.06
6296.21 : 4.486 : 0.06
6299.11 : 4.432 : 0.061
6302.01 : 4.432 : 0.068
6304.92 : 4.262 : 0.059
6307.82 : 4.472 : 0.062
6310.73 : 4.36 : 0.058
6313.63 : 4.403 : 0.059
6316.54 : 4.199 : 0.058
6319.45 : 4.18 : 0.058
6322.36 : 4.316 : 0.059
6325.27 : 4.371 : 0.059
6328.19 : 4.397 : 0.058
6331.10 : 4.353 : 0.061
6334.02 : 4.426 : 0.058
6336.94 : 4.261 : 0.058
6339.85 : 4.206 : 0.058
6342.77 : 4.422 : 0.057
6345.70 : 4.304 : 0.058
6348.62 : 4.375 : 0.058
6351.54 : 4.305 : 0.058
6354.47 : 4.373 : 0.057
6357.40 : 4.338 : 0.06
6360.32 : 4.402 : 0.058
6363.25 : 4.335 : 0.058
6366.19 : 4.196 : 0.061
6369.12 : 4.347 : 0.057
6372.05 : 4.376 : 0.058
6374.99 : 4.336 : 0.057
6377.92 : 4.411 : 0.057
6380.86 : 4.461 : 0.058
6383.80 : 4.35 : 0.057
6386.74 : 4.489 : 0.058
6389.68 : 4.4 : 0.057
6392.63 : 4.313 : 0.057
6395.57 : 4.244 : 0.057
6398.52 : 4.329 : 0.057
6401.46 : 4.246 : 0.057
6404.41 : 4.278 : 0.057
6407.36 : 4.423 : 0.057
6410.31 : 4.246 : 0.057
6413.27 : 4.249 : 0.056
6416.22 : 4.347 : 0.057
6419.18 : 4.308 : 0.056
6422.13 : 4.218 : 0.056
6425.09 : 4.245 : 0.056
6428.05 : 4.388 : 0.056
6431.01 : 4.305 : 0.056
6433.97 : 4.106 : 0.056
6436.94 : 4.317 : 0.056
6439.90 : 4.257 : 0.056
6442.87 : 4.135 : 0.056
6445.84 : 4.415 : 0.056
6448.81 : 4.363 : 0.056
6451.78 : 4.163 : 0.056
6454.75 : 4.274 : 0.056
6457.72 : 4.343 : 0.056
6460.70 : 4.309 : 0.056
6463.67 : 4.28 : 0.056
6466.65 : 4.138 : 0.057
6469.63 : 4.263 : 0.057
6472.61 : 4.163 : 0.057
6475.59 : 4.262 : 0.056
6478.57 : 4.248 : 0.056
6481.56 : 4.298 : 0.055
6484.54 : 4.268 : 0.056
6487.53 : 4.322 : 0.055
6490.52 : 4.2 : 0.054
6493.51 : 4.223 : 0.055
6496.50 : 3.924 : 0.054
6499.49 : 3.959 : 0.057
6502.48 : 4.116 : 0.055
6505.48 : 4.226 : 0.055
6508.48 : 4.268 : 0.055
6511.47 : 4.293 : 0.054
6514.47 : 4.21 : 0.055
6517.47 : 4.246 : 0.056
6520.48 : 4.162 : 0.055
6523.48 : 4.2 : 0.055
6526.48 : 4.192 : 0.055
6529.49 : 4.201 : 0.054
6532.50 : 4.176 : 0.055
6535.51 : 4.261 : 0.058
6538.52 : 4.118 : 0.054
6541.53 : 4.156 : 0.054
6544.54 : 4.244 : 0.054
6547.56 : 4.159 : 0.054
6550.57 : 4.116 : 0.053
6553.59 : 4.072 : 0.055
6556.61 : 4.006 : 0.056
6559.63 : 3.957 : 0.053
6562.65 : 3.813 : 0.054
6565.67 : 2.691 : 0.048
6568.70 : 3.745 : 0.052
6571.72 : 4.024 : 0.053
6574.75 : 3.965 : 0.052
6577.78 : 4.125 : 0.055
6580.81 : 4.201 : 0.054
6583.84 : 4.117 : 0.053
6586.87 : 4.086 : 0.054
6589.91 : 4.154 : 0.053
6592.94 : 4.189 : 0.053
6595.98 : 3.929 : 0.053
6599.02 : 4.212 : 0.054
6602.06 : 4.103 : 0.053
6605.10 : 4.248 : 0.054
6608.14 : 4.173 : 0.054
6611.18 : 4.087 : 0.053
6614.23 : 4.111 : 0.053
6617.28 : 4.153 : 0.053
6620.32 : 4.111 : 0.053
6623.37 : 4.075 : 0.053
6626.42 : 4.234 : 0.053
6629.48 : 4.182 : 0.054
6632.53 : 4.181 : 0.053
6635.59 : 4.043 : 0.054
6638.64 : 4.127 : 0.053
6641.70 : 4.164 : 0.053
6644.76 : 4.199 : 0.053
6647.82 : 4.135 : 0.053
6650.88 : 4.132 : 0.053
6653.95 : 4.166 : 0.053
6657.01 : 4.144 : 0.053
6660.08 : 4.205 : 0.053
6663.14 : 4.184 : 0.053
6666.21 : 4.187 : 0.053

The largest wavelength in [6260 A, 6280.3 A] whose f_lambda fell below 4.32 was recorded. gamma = 6261.51 A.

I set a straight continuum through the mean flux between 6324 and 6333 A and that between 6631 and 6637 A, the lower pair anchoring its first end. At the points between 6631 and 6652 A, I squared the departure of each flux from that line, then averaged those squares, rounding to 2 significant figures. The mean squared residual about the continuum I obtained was 0.0035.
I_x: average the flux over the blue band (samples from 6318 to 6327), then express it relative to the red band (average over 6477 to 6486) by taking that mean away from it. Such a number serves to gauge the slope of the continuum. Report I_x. 0.02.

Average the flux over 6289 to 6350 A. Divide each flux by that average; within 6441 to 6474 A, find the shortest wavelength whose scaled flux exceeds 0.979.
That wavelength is 6445.84 A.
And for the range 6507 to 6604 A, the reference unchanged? 6508.48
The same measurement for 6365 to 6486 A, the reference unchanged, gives 6369.12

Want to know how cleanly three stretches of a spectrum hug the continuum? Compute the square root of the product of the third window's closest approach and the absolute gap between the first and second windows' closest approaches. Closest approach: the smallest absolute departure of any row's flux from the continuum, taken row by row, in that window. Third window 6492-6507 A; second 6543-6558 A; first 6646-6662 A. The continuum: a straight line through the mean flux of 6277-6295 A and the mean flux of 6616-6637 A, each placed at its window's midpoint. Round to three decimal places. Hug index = 0.019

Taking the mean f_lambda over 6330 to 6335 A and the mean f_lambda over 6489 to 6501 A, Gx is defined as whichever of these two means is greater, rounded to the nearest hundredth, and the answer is 4.39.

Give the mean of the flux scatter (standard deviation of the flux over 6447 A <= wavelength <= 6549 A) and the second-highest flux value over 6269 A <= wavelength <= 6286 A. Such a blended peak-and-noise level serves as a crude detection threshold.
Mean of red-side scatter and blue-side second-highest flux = 2.30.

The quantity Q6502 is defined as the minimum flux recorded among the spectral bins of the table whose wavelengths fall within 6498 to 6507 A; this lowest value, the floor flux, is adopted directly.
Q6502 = 3.959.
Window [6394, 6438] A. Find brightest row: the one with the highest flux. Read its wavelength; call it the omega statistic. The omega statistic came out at 6407.36 A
